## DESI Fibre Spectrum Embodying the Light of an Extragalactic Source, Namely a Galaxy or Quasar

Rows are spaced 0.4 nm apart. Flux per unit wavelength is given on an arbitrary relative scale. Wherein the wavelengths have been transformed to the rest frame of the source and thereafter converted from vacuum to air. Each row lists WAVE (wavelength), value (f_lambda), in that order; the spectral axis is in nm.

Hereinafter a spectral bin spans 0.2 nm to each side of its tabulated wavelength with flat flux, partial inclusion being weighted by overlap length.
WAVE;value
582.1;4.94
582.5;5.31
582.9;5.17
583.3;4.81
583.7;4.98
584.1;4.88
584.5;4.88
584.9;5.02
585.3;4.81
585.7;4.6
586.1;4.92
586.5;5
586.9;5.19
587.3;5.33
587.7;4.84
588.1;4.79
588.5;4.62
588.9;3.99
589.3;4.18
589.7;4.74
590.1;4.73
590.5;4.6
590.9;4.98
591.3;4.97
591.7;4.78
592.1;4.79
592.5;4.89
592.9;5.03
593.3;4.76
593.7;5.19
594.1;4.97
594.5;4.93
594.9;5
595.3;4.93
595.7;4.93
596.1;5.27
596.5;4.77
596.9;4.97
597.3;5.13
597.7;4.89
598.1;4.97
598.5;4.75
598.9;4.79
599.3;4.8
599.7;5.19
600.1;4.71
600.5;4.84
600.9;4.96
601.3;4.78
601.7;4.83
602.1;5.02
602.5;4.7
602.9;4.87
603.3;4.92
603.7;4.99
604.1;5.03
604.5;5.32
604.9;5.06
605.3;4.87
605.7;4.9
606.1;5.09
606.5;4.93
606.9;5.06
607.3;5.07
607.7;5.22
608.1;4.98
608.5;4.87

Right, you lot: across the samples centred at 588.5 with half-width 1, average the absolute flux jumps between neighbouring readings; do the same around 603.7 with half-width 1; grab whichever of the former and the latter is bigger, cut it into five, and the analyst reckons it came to 0.052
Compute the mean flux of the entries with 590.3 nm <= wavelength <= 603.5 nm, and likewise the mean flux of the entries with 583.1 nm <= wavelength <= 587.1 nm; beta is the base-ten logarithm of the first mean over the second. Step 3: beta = 0.000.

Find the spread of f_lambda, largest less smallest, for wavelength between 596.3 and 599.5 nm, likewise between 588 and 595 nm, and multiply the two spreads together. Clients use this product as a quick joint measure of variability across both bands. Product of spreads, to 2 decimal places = 0.46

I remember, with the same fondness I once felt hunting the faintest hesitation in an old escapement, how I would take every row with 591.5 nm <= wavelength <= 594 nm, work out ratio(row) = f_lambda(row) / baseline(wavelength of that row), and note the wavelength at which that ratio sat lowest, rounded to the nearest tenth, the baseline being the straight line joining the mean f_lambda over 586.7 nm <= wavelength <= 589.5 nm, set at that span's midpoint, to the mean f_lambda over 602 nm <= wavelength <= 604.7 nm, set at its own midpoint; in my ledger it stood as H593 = 593.3 nm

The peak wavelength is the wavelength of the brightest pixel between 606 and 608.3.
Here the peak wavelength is 607.7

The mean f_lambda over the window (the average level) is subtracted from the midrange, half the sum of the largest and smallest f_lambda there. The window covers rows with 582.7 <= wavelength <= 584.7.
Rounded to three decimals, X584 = 0.046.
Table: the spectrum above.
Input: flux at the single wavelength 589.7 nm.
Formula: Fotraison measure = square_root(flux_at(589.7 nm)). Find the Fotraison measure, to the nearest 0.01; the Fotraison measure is 2.18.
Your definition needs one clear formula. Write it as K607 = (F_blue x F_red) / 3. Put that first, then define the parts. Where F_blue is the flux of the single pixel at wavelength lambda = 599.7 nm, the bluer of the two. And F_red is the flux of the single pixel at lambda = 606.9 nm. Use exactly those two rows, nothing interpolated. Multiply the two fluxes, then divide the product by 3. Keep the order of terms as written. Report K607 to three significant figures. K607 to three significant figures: 8.75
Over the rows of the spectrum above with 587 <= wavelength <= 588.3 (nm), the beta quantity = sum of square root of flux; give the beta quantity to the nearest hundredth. 6.70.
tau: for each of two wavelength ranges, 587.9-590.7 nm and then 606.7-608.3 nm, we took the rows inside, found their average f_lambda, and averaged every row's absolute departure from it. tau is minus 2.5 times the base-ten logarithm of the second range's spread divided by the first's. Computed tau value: 1.4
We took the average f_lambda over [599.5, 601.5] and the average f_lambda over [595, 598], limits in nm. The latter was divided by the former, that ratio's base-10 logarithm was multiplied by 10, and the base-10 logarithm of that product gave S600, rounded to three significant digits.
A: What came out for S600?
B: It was -1.11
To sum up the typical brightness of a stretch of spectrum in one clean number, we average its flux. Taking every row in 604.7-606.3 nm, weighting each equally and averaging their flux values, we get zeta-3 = 4.98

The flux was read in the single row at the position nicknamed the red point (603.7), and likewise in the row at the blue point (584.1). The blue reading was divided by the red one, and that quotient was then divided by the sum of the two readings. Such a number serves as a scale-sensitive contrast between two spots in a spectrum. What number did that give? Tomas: 0.0991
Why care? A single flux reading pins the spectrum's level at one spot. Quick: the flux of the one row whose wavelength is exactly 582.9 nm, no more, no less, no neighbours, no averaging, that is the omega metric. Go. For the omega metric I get 5.17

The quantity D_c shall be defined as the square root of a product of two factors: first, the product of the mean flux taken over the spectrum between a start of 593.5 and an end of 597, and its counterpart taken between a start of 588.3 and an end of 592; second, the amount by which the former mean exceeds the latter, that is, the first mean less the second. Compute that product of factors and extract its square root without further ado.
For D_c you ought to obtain 2.9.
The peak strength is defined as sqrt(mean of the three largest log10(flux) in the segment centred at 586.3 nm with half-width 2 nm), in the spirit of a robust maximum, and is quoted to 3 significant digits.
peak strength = 0.845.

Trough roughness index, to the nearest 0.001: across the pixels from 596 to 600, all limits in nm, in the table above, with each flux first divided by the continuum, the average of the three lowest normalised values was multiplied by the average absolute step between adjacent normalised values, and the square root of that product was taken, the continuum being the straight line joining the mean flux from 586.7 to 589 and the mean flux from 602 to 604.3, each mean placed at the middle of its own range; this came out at 0.202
